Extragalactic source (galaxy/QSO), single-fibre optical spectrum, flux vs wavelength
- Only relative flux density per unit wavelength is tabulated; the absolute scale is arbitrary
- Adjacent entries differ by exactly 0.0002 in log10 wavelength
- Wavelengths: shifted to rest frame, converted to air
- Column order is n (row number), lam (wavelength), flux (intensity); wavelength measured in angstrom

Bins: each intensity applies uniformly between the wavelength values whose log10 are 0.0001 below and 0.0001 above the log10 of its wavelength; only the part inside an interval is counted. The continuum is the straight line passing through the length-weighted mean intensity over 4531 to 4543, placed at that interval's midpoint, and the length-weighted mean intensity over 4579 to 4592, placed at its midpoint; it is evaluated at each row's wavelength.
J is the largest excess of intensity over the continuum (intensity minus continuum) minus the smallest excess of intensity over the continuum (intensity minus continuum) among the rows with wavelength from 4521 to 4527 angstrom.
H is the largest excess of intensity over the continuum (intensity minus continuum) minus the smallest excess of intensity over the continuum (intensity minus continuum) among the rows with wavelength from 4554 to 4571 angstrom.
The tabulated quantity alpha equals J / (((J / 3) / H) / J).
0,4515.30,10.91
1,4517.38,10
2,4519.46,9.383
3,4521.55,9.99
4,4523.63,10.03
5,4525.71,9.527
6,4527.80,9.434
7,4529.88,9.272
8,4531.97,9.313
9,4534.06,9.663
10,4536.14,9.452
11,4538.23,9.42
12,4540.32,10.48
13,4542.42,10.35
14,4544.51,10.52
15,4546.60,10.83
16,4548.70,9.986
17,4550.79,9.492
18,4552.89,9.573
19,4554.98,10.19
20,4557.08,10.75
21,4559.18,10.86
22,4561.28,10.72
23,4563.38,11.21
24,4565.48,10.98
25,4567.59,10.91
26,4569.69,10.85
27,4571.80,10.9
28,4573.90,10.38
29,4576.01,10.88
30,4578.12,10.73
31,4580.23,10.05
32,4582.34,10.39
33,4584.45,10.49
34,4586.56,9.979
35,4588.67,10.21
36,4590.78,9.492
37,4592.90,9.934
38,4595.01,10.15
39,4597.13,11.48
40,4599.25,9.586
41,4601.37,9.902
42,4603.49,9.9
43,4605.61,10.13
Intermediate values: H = 1.0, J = 0.5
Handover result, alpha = 1.5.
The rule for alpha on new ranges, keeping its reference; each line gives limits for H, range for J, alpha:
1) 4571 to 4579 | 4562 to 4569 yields 0.5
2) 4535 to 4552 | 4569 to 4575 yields 2.2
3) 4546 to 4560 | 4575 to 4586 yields 3.5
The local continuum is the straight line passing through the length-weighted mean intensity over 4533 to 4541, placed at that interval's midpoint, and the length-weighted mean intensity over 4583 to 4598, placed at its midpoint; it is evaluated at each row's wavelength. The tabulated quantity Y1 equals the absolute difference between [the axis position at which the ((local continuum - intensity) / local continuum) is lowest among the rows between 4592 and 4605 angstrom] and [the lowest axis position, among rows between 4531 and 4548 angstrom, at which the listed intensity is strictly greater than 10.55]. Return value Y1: 50.5 angstrom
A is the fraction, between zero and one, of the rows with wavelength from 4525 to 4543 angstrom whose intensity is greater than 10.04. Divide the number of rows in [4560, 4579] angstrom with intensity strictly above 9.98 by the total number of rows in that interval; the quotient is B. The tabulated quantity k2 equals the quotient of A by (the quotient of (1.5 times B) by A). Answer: 0.0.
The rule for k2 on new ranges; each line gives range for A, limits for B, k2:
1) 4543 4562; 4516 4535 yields 0.9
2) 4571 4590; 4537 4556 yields 0.8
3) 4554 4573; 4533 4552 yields 1.2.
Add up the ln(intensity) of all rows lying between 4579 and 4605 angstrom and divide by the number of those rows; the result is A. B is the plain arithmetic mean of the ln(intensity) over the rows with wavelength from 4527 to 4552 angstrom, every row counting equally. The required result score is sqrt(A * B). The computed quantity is 2.300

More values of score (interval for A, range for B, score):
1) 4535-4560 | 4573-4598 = 2.326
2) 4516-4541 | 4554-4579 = 2.322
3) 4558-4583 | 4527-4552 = 2.329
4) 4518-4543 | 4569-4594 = 2.303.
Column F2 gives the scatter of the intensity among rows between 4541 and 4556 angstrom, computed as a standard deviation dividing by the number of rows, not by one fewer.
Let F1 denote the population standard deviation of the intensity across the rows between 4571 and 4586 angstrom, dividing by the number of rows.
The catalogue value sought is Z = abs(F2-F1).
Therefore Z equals 0.17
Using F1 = 0.29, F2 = 0.45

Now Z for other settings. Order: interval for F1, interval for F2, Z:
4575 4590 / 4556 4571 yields 0.16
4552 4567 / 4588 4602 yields 0.10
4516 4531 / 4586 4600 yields 0.30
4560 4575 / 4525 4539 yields 0.12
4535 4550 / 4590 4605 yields 0.11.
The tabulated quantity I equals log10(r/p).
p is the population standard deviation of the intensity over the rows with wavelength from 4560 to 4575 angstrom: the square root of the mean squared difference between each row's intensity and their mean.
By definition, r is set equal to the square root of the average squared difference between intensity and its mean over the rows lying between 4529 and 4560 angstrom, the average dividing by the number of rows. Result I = 0.4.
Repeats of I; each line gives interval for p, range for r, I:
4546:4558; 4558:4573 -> -0.6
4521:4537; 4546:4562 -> 0.3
